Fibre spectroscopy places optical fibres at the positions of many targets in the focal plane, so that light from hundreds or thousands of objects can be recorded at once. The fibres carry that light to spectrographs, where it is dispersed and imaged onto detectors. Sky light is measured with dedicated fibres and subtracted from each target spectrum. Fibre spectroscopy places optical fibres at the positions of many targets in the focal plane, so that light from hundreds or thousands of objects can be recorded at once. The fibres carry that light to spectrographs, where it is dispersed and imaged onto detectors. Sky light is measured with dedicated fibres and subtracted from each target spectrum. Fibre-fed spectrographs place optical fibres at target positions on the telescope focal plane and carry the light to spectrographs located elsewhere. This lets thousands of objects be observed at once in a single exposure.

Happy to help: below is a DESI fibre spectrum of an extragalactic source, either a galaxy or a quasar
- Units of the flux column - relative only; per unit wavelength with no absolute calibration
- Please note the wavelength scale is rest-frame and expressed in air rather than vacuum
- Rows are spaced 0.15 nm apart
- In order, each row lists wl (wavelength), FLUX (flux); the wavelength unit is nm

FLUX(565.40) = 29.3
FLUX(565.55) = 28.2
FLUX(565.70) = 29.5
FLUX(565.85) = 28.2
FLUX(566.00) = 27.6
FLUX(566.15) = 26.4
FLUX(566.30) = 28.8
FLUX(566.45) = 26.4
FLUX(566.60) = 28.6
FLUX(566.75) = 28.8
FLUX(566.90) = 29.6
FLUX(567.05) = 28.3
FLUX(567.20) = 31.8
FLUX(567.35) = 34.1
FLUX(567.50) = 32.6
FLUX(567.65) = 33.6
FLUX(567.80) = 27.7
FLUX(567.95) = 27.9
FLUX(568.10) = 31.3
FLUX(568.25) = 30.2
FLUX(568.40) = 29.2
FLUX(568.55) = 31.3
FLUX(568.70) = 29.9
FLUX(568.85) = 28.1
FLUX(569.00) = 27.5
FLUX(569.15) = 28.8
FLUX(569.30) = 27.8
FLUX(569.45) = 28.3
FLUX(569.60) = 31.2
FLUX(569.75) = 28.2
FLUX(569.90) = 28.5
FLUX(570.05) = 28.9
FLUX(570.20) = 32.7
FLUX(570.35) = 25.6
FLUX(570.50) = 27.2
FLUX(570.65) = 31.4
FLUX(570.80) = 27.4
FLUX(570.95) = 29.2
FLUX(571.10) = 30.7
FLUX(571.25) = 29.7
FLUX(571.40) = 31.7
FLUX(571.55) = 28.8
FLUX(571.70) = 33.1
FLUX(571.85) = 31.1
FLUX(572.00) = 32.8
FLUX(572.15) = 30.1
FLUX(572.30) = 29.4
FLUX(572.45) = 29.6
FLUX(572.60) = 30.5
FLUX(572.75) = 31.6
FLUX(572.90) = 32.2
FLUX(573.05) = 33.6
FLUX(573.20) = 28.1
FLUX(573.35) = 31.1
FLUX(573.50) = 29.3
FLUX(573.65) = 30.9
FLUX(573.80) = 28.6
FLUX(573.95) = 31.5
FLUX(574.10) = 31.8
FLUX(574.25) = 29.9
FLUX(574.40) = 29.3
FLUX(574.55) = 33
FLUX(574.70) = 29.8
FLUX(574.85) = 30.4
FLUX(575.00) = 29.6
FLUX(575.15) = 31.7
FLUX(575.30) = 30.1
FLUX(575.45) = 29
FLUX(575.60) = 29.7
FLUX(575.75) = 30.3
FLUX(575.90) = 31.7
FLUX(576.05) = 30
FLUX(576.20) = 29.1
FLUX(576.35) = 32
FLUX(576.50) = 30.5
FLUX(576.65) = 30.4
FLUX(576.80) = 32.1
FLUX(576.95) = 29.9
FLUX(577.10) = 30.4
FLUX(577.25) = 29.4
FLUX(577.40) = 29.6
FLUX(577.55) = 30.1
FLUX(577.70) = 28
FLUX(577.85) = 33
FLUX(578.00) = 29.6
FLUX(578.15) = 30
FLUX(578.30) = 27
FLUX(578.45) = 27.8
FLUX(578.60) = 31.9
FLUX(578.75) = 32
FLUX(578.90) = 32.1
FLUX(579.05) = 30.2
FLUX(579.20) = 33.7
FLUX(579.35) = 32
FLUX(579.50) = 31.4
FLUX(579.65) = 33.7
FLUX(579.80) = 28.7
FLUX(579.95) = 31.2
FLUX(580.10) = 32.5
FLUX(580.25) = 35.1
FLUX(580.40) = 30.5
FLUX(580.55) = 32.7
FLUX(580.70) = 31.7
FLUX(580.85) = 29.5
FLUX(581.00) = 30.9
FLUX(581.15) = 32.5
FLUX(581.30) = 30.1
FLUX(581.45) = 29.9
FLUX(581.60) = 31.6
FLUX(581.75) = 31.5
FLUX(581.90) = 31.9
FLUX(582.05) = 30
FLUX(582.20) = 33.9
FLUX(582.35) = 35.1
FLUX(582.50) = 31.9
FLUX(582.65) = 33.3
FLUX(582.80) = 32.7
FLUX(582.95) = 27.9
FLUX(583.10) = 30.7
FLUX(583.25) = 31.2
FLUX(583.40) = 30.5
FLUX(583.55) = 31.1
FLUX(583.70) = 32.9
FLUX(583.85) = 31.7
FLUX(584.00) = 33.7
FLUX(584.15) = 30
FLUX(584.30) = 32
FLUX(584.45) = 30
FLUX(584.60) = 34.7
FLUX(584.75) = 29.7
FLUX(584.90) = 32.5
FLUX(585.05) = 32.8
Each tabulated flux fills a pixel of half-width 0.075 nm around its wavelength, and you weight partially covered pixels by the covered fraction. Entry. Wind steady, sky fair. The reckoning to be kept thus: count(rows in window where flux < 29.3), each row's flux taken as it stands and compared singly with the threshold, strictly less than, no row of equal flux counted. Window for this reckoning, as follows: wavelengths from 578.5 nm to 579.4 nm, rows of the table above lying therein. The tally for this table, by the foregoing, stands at 0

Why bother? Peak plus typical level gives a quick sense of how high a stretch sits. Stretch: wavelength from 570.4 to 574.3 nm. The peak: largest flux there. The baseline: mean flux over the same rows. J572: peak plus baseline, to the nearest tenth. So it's 64.0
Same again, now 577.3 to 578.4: 62.6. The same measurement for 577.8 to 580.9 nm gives 66.4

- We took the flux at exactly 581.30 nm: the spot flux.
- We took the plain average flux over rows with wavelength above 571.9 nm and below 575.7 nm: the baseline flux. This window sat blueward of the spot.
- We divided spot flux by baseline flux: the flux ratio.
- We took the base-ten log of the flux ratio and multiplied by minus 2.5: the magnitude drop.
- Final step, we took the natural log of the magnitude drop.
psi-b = -4.1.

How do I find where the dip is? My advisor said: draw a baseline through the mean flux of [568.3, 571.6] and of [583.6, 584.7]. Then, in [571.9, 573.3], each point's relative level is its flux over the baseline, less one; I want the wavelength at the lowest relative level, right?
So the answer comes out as 573.20 nm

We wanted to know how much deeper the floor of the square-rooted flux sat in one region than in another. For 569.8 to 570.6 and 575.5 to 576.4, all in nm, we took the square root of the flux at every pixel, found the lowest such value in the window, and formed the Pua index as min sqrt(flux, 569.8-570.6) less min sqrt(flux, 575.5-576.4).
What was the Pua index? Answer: -0.33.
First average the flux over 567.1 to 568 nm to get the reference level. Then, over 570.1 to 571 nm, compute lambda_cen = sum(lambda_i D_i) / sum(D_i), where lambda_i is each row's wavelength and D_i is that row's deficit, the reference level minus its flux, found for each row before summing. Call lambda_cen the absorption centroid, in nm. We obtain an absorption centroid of 570.62 nm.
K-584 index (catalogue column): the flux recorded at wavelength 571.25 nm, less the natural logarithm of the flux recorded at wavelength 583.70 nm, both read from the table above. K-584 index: 26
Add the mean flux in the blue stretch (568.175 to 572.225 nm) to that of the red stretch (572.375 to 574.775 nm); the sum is 60.3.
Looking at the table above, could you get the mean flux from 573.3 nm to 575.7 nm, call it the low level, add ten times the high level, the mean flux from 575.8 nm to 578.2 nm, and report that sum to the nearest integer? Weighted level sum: 334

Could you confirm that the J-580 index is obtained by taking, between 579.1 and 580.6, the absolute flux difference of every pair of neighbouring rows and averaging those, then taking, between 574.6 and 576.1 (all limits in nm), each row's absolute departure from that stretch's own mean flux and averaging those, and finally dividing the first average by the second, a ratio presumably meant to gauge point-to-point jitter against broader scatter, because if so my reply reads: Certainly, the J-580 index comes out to 4.0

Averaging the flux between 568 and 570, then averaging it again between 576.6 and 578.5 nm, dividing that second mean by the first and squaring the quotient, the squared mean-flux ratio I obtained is 1.04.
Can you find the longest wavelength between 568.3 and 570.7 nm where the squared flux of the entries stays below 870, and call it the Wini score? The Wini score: 570.50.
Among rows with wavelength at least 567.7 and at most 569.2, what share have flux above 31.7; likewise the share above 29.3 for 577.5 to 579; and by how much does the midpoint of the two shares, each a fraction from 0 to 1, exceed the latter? -0.35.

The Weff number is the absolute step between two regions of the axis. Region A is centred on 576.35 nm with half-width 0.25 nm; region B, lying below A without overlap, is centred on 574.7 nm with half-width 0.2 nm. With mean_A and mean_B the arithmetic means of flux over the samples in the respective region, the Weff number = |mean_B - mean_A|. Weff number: 0.5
